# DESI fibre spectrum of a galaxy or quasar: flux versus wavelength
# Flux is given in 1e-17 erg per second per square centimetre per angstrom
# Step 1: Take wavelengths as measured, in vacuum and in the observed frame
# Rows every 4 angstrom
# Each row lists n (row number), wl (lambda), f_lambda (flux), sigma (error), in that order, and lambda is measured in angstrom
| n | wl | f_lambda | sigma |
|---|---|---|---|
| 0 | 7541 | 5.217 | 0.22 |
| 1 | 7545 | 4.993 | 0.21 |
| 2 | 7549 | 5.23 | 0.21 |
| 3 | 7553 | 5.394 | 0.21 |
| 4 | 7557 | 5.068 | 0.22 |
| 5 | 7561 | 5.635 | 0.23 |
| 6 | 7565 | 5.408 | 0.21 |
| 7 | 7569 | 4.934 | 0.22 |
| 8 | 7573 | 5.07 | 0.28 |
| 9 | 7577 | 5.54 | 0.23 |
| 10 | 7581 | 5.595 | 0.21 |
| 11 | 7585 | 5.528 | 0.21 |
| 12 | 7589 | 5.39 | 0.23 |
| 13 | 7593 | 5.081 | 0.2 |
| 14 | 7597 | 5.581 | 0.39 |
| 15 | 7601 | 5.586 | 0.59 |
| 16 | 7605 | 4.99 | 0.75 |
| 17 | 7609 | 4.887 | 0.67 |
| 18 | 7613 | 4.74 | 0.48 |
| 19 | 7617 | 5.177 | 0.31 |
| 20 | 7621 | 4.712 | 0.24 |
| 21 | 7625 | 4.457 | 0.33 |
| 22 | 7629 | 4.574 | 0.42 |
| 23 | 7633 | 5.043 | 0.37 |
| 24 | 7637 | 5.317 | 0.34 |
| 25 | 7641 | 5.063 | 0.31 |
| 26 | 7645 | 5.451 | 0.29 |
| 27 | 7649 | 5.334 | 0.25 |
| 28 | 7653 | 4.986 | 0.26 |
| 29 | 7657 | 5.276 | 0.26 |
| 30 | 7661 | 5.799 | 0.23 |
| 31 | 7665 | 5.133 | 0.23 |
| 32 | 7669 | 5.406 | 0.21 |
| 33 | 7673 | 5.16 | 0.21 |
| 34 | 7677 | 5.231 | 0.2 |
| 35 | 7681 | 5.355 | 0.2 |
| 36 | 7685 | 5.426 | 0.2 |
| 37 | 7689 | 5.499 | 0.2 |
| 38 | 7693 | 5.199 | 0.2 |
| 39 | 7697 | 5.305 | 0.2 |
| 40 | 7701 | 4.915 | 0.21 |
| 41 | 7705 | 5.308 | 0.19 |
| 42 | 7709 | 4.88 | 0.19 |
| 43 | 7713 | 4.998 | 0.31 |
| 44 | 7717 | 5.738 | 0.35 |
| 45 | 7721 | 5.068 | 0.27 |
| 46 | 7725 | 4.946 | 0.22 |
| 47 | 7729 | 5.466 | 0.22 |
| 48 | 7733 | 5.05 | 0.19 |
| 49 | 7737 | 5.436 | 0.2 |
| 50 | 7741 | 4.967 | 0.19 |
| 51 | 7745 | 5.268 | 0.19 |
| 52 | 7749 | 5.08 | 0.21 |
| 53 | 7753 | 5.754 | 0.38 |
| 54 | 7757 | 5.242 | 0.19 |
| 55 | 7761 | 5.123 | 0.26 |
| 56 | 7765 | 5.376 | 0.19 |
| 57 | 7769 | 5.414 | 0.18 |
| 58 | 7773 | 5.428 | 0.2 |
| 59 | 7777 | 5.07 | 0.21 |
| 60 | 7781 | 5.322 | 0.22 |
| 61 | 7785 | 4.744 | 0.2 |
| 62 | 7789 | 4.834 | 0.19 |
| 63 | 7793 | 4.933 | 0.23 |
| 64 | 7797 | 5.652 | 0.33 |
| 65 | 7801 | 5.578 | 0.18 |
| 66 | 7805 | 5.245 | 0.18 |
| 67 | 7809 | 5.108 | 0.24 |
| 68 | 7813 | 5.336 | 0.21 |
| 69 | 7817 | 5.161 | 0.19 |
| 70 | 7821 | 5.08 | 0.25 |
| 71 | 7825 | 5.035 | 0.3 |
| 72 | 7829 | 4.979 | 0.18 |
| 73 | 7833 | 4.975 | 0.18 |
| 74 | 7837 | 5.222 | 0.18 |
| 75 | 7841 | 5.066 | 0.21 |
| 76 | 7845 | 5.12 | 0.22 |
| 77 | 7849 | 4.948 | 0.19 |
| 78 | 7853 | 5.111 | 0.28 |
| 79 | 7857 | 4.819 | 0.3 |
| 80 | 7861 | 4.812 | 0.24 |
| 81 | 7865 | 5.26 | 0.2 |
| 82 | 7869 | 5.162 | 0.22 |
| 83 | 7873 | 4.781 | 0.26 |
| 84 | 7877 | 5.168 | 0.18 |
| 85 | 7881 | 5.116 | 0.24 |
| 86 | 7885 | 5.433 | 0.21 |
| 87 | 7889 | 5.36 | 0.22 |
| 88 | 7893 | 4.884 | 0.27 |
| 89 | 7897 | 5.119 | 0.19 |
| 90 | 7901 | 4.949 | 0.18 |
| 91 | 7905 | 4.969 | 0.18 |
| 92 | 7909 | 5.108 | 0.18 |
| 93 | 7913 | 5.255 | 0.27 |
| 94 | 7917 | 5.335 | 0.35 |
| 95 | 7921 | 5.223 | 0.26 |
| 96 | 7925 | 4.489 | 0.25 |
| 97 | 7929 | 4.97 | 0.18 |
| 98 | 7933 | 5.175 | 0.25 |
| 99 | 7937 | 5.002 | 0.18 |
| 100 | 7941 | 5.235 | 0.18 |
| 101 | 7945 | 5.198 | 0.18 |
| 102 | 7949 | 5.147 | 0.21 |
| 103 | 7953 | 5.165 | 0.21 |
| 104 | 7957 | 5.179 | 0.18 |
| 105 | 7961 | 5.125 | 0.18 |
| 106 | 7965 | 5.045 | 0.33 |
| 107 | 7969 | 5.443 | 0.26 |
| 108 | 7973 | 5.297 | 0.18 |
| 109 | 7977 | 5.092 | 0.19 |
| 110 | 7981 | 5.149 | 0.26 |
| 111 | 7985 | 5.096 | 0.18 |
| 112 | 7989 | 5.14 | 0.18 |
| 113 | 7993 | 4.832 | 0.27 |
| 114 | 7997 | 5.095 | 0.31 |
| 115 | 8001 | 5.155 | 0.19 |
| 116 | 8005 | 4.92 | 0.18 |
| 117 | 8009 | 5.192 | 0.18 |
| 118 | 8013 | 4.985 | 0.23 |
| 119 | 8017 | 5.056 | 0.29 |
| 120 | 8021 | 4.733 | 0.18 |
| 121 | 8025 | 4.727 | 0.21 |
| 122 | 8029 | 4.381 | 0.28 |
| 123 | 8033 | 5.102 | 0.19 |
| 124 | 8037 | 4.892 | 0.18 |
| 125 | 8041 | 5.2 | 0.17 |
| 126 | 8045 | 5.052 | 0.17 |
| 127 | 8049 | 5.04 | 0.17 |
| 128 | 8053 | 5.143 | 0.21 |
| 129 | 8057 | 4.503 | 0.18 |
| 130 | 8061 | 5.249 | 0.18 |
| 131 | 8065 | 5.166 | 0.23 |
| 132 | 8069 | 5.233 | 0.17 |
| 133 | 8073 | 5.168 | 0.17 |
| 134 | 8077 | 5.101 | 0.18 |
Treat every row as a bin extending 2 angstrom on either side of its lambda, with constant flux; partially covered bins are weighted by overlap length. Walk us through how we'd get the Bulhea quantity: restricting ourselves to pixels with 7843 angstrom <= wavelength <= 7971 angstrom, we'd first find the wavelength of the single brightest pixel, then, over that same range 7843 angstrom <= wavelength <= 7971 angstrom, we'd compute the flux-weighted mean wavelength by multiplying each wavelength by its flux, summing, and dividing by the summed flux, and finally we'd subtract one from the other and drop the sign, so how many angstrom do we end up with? 61.7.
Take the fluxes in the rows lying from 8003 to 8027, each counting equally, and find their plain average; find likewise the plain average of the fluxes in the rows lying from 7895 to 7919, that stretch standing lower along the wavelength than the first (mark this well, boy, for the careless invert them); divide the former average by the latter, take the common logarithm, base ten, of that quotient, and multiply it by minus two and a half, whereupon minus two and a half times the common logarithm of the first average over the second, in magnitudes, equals 0.04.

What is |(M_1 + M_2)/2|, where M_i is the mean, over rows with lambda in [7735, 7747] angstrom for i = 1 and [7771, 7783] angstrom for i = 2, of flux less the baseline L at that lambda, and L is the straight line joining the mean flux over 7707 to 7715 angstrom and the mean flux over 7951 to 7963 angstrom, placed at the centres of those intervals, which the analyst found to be 0.27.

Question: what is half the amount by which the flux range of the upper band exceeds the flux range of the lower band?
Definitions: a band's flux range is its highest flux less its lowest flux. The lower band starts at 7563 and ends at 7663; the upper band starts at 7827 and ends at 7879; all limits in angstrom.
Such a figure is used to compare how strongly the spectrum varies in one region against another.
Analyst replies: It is -0.4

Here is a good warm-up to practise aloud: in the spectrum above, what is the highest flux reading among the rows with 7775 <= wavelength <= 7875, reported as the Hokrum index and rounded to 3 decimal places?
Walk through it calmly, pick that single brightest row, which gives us 5.652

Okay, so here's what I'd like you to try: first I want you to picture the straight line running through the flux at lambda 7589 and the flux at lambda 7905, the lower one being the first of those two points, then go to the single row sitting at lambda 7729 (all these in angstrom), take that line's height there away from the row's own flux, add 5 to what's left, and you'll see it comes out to 5.26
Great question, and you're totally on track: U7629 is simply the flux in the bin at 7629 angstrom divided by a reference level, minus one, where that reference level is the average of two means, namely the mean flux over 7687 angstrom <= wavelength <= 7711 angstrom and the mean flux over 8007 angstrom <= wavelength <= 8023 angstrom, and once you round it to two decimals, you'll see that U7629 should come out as -0.10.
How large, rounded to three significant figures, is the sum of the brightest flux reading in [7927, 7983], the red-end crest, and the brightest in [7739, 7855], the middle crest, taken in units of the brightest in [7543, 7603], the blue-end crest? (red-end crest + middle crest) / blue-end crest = 1.99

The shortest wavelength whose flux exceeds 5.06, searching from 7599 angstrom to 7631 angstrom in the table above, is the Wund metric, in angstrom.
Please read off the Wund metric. 7601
